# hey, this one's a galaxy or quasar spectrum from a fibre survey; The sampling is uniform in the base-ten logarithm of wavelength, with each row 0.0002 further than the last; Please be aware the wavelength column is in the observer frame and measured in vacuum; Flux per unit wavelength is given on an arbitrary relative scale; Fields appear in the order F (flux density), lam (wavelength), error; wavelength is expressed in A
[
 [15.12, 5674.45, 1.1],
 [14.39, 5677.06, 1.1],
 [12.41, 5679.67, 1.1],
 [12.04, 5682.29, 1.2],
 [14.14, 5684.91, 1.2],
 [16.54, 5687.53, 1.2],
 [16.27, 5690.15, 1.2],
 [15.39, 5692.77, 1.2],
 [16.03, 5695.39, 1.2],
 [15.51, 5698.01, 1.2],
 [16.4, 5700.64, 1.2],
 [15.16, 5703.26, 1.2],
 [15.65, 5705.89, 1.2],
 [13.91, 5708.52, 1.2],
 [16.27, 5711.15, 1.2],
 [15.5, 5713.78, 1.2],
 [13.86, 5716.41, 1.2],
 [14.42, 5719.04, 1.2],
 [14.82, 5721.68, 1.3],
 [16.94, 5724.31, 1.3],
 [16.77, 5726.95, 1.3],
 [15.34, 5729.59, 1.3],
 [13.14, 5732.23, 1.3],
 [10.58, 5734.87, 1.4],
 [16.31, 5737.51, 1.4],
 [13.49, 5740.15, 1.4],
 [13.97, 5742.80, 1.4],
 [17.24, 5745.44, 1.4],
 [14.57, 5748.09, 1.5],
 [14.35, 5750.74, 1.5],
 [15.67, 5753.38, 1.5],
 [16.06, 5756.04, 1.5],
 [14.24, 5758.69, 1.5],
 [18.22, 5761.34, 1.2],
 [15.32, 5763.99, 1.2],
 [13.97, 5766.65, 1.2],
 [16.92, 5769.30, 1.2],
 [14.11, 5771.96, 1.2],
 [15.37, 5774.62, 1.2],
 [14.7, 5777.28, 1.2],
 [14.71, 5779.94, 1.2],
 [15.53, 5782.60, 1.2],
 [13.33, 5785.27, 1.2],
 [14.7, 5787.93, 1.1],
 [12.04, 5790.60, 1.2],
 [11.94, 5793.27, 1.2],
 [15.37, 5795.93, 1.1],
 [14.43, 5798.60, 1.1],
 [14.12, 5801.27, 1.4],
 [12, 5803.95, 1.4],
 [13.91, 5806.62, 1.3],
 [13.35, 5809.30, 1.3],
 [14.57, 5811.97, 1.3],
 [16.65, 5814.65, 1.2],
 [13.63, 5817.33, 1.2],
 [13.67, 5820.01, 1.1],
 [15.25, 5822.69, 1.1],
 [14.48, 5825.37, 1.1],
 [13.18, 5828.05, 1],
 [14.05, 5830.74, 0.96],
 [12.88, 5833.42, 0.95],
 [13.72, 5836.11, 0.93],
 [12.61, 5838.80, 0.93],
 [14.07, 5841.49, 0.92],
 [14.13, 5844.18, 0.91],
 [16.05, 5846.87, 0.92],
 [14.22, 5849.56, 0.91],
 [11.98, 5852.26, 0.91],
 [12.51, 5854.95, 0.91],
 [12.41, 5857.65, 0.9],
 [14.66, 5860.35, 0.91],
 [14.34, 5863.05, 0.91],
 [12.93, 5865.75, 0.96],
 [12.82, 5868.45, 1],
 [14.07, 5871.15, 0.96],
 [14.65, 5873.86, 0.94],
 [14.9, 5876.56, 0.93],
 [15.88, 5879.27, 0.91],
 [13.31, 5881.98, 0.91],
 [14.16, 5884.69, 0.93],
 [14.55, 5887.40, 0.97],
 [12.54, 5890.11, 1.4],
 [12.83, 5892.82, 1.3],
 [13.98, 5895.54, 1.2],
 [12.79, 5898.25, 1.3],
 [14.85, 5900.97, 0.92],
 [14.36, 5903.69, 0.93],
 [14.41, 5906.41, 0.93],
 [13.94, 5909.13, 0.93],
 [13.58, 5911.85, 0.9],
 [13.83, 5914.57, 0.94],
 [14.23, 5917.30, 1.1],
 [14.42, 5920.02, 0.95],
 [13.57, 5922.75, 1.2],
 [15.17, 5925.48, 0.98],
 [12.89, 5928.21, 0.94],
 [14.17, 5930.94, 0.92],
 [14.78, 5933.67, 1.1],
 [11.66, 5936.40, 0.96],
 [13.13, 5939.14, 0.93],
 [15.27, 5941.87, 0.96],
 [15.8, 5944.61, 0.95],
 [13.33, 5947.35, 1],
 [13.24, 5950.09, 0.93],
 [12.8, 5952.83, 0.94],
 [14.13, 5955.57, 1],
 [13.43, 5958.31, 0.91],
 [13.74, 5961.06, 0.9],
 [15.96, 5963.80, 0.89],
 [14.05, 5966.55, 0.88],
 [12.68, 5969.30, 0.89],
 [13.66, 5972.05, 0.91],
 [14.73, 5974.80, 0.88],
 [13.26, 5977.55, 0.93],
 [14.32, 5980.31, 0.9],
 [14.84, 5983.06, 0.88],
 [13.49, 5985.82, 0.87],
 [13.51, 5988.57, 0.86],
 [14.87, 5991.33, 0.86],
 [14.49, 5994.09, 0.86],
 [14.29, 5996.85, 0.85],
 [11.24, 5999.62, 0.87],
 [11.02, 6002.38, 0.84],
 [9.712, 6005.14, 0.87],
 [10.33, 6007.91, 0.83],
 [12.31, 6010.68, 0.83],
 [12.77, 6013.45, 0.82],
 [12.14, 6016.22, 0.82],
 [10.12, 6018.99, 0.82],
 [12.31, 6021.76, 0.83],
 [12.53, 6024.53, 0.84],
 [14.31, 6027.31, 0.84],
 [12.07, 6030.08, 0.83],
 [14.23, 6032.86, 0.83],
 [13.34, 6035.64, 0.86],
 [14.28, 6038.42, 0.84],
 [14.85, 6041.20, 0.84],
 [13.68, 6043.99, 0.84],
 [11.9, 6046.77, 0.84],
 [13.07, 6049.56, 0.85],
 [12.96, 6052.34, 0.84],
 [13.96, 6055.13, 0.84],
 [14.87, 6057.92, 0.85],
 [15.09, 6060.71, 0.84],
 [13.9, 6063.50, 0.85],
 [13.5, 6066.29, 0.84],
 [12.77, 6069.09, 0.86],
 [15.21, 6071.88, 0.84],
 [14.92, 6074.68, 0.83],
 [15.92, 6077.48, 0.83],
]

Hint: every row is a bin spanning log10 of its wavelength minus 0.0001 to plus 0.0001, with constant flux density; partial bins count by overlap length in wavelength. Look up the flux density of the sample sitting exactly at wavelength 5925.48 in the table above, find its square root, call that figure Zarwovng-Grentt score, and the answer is 3.9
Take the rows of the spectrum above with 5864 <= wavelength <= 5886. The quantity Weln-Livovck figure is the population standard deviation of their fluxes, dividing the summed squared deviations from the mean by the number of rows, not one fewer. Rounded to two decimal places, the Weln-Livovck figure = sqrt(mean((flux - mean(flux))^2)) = 0.98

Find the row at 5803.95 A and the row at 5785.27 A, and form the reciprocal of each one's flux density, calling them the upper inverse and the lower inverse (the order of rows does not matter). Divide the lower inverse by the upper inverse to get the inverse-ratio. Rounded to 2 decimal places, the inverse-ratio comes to 0.90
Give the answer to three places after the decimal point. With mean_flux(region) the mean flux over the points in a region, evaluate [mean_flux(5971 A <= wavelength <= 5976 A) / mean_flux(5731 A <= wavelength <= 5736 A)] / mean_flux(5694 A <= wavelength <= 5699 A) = 0.076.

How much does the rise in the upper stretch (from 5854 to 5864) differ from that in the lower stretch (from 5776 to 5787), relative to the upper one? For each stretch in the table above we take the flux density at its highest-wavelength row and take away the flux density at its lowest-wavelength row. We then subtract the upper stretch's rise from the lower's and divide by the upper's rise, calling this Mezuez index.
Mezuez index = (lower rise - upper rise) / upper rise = -1.7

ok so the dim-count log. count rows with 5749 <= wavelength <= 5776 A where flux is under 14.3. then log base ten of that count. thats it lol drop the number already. 0.48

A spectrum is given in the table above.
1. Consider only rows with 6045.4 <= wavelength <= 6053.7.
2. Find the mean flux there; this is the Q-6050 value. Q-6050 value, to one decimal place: 12.6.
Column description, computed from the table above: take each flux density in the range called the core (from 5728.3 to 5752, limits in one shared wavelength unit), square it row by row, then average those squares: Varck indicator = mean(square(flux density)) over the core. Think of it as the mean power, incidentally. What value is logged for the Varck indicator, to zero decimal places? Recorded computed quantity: 209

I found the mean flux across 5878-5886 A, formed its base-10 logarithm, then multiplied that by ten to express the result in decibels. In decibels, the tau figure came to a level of 11.6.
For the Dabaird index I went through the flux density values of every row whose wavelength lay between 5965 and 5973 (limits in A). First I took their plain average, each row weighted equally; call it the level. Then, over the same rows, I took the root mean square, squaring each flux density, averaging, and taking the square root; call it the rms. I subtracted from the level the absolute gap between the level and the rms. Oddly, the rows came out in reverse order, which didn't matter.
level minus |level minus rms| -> 13.5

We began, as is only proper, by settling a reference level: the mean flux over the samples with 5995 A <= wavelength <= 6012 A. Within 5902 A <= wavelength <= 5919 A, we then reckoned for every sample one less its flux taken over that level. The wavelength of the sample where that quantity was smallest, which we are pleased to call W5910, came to 5906.41 A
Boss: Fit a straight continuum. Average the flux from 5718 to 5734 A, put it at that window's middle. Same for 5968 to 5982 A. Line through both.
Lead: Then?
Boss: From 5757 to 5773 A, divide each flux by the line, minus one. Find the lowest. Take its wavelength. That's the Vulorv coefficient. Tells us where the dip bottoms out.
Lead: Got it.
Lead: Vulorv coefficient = 5766.65 A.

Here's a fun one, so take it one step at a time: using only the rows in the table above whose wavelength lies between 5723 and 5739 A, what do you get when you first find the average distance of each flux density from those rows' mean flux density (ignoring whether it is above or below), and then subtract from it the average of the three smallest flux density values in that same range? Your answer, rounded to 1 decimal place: -11.0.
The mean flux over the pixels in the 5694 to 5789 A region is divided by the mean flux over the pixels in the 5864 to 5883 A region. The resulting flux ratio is 1.07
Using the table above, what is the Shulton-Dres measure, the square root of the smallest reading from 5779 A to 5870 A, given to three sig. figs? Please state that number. 3.46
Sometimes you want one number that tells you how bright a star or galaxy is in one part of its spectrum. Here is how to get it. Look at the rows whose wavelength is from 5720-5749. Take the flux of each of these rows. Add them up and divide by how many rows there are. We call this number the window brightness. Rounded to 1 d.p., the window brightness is 14.8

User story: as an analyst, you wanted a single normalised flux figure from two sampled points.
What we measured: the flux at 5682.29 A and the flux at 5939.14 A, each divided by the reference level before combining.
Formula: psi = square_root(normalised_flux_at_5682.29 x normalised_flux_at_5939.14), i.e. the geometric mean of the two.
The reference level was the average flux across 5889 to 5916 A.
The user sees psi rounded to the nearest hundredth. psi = 0.92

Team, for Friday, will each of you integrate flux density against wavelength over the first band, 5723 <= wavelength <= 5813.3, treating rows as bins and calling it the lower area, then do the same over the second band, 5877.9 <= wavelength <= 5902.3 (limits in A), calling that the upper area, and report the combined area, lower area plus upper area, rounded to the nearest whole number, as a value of 1659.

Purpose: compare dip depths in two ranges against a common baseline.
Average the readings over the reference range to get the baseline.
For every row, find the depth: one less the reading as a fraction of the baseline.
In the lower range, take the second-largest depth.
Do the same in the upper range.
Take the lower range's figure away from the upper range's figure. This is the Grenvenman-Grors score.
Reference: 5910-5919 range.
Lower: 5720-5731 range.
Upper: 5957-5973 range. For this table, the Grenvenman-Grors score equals 0.14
